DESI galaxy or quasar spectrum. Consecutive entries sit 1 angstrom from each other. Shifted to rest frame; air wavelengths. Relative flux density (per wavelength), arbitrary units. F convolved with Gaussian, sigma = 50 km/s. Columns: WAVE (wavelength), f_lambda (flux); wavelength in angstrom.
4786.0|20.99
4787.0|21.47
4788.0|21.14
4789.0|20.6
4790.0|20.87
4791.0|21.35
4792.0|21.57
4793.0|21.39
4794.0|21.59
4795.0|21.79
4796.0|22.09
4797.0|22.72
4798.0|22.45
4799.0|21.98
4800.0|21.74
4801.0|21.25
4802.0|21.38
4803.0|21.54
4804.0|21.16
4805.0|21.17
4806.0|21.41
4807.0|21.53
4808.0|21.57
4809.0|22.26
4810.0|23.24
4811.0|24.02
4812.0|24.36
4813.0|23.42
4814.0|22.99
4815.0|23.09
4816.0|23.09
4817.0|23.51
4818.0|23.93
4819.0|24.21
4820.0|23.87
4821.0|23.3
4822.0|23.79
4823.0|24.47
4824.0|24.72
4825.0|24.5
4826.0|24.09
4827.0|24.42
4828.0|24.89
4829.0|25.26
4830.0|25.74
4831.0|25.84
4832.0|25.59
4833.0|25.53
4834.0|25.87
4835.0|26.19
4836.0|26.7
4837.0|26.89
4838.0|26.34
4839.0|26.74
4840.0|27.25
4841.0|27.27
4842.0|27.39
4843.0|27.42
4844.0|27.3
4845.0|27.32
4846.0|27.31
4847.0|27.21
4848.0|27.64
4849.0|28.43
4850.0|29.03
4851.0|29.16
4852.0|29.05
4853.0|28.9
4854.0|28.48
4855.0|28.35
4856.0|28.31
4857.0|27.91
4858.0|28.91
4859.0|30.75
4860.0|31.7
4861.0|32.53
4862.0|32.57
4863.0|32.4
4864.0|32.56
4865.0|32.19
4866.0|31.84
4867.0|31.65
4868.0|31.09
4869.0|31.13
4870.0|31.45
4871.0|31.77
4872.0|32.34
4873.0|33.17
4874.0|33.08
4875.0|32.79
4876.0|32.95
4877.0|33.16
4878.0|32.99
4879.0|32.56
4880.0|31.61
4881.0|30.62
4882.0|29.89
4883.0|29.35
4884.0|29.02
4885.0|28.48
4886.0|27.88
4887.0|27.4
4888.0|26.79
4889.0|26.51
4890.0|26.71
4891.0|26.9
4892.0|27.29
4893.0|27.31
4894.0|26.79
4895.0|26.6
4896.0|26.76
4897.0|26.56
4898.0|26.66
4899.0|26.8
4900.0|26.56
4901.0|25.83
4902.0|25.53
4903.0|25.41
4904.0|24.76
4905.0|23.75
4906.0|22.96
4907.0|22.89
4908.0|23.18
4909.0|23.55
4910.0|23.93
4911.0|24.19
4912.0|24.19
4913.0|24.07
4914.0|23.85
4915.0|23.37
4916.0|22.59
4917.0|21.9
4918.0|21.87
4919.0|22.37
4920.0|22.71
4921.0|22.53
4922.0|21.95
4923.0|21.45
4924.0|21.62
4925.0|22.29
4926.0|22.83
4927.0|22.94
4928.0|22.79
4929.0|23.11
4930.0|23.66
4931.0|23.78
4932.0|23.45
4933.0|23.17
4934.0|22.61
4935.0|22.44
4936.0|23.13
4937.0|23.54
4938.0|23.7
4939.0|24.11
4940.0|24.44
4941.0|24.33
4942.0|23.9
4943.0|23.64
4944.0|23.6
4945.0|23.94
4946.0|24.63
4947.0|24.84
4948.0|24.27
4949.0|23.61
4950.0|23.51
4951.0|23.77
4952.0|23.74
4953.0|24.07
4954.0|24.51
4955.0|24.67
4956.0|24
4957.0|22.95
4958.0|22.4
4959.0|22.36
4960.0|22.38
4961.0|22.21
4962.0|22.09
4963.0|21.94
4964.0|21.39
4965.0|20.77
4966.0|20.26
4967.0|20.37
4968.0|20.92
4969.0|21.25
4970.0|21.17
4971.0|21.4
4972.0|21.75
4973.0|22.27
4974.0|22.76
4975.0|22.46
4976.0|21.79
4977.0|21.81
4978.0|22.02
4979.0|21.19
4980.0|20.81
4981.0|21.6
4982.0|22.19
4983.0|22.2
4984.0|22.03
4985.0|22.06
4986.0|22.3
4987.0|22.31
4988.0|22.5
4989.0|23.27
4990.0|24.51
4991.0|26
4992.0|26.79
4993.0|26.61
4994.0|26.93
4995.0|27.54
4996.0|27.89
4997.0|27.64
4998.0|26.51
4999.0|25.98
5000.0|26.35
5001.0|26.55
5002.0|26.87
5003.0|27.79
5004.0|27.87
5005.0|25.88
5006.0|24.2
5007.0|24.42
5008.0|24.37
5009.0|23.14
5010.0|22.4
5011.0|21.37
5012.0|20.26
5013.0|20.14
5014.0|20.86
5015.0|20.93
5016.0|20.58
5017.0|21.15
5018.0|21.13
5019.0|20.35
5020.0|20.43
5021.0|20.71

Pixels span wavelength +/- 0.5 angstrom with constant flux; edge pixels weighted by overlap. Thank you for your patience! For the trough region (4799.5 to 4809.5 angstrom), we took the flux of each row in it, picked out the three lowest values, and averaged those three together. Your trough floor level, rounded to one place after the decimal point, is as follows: 21.2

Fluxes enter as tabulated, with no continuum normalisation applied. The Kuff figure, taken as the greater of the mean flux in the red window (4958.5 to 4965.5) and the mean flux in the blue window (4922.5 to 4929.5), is 22.4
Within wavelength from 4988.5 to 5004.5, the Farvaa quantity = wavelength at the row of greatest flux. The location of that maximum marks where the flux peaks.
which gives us 4996.0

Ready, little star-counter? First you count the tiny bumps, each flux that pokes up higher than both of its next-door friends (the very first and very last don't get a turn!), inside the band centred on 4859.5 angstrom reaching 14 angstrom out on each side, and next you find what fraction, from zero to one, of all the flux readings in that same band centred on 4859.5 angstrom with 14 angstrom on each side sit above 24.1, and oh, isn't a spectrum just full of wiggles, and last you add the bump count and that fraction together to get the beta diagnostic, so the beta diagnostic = 4.0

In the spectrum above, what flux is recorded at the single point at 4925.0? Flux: 22.29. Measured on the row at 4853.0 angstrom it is 28.9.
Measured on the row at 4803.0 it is 21.54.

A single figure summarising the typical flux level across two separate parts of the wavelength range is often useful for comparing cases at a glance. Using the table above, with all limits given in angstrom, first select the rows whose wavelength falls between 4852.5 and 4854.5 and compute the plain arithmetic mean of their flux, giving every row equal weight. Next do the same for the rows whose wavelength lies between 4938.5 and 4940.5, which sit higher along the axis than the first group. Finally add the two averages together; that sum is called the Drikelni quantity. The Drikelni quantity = 53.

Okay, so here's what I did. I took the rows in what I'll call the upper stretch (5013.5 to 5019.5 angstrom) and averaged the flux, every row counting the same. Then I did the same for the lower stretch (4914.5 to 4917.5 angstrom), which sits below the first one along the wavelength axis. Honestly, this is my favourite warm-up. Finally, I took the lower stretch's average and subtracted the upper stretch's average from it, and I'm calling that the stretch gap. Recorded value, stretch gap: 1.8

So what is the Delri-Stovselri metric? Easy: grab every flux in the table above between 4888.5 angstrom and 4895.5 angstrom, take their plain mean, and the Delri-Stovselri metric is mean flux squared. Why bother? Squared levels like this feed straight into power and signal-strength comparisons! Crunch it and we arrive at 722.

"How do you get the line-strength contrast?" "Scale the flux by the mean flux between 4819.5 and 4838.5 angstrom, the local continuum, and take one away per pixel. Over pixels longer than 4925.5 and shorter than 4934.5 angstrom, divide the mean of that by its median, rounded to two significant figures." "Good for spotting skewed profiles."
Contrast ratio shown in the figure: 0.98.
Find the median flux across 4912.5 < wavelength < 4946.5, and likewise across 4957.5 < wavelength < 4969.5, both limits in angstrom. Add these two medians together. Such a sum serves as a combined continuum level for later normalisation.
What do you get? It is 44.8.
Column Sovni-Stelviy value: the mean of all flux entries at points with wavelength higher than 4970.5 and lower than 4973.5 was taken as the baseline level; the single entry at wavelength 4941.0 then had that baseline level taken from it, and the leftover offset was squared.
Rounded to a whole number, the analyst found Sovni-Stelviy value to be 6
